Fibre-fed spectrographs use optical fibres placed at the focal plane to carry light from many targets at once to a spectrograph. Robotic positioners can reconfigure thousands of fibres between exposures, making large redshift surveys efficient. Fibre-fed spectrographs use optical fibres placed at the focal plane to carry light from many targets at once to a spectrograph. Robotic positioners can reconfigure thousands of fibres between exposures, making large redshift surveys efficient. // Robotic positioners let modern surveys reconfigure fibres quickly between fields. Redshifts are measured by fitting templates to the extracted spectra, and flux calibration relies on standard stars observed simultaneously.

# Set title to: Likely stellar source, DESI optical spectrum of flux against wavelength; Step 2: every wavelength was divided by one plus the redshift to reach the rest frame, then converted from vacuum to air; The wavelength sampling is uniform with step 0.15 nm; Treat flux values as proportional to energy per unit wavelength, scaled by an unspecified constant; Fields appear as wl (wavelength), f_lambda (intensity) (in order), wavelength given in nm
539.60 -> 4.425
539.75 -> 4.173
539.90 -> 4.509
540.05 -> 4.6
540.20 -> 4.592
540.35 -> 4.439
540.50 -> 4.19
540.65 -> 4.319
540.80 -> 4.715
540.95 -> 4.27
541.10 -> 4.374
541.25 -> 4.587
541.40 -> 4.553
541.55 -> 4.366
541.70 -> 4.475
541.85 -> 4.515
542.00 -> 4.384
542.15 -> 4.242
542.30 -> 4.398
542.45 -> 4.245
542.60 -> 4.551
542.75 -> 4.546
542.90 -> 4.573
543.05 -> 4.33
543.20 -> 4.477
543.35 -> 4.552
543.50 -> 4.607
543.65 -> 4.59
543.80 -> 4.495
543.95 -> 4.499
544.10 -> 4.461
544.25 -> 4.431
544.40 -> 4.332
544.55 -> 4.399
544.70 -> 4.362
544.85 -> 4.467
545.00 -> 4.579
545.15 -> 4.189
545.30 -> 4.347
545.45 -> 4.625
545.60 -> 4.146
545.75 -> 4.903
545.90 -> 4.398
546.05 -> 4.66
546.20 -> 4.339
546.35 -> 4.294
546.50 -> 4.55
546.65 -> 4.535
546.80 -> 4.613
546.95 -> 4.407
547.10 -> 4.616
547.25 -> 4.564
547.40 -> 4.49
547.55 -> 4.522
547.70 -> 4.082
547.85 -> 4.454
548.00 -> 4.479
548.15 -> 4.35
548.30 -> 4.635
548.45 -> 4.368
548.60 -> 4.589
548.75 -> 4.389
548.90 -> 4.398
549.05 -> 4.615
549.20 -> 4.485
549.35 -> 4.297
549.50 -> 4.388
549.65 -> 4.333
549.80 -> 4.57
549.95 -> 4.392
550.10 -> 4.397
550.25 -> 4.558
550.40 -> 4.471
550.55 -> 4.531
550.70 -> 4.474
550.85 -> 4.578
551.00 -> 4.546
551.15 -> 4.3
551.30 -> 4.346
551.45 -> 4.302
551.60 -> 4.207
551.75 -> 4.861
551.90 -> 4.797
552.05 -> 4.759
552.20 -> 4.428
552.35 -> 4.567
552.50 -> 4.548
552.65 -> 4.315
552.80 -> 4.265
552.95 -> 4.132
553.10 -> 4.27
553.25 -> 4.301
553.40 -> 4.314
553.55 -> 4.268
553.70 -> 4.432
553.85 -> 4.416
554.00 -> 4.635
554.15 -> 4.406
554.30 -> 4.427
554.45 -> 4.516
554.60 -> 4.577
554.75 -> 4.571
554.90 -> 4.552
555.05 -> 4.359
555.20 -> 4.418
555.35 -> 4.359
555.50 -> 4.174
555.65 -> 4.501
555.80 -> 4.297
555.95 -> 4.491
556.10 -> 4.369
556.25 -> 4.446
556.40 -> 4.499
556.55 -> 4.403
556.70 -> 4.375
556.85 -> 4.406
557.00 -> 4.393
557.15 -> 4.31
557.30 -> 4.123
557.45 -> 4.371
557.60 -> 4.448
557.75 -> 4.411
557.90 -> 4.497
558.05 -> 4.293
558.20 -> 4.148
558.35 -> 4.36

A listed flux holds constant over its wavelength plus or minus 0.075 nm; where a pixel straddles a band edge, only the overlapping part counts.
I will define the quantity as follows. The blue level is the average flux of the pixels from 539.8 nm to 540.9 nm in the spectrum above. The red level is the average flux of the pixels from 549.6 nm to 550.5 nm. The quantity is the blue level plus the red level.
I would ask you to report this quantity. 8.93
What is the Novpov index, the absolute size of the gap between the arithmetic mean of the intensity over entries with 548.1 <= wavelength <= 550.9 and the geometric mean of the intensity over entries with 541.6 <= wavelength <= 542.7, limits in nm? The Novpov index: 0.0642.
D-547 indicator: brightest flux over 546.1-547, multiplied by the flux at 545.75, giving 22.6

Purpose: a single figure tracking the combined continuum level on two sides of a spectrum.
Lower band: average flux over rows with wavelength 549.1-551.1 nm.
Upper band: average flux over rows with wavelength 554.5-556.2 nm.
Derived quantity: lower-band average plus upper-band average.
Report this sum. 8.89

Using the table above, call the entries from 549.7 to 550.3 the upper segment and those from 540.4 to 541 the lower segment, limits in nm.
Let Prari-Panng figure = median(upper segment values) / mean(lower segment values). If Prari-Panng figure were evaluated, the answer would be 1.02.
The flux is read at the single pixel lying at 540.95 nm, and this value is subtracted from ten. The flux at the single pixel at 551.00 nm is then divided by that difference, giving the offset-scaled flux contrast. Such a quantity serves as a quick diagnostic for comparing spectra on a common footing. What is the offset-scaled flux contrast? 0.79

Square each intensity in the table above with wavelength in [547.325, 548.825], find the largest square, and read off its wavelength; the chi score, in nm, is 548.30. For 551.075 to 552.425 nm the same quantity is 551.75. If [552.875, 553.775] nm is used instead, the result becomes 553.70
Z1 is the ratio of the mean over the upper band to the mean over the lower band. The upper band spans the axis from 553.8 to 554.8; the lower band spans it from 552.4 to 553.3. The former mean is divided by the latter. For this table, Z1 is 1.05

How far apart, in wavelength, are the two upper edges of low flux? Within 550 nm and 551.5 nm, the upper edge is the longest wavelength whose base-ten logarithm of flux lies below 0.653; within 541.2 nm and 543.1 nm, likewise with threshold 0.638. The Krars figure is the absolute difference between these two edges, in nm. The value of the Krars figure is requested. 8.40 nm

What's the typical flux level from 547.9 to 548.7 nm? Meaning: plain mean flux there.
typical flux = 4.48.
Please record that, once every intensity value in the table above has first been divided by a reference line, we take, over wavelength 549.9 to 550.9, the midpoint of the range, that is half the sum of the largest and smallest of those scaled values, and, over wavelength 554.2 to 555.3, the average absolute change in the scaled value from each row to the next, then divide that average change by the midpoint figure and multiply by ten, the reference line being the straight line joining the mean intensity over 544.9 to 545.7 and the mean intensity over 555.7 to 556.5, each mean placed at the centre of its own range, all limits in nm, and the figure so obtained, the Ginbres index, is 0.16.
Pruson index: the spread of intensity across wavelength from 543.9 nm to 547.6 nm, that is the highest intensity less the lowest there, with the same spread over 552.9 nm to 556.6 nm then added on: 1.26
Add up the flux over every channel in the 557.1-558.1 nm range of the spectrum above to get 30.5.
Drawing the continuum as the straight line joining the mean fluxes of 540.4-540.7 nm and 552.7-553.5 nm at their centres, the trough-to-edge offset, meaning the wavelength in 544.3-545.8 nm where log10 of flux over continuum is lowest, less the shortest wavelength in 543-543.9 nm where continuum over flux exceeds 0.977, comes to 2.55 nm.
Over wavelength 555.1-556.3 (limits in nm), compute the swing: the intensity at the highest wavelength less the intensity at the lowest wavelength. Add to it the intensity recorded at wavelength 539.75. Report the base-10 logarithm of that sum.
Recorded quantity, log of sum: 0.62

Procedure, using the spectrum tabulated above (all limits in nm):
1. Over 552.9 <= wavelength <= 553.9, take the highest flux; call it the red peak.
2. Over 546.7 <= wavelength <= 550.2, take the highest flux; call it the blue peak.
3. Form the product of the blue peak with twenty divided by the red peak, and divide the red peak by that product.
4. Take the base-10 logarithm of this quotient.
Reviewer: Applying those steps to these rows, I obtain -0.674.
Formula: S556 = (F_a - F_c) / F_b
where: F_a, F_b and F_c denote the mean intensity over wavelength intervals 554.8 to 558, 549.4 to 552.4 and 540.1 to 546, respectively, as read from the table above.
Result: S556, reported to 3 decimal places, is -0.013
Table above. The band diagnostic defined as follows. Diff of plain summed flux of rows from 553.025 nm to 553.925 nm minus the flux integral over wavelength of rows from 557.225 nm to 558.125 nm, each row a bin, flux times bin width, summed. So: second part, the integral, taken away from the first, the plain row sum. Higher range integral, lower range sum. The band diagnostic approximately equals 22.1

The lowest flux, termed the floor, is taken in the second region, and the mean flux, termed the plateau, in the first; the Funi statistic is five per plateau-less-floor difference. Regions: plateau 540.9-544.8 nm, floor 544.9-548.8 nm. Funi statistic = 13.7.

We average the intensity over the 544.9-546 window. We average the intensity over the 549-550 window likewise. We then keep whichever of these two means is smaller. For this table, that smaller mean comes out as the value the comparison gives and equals 4.44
